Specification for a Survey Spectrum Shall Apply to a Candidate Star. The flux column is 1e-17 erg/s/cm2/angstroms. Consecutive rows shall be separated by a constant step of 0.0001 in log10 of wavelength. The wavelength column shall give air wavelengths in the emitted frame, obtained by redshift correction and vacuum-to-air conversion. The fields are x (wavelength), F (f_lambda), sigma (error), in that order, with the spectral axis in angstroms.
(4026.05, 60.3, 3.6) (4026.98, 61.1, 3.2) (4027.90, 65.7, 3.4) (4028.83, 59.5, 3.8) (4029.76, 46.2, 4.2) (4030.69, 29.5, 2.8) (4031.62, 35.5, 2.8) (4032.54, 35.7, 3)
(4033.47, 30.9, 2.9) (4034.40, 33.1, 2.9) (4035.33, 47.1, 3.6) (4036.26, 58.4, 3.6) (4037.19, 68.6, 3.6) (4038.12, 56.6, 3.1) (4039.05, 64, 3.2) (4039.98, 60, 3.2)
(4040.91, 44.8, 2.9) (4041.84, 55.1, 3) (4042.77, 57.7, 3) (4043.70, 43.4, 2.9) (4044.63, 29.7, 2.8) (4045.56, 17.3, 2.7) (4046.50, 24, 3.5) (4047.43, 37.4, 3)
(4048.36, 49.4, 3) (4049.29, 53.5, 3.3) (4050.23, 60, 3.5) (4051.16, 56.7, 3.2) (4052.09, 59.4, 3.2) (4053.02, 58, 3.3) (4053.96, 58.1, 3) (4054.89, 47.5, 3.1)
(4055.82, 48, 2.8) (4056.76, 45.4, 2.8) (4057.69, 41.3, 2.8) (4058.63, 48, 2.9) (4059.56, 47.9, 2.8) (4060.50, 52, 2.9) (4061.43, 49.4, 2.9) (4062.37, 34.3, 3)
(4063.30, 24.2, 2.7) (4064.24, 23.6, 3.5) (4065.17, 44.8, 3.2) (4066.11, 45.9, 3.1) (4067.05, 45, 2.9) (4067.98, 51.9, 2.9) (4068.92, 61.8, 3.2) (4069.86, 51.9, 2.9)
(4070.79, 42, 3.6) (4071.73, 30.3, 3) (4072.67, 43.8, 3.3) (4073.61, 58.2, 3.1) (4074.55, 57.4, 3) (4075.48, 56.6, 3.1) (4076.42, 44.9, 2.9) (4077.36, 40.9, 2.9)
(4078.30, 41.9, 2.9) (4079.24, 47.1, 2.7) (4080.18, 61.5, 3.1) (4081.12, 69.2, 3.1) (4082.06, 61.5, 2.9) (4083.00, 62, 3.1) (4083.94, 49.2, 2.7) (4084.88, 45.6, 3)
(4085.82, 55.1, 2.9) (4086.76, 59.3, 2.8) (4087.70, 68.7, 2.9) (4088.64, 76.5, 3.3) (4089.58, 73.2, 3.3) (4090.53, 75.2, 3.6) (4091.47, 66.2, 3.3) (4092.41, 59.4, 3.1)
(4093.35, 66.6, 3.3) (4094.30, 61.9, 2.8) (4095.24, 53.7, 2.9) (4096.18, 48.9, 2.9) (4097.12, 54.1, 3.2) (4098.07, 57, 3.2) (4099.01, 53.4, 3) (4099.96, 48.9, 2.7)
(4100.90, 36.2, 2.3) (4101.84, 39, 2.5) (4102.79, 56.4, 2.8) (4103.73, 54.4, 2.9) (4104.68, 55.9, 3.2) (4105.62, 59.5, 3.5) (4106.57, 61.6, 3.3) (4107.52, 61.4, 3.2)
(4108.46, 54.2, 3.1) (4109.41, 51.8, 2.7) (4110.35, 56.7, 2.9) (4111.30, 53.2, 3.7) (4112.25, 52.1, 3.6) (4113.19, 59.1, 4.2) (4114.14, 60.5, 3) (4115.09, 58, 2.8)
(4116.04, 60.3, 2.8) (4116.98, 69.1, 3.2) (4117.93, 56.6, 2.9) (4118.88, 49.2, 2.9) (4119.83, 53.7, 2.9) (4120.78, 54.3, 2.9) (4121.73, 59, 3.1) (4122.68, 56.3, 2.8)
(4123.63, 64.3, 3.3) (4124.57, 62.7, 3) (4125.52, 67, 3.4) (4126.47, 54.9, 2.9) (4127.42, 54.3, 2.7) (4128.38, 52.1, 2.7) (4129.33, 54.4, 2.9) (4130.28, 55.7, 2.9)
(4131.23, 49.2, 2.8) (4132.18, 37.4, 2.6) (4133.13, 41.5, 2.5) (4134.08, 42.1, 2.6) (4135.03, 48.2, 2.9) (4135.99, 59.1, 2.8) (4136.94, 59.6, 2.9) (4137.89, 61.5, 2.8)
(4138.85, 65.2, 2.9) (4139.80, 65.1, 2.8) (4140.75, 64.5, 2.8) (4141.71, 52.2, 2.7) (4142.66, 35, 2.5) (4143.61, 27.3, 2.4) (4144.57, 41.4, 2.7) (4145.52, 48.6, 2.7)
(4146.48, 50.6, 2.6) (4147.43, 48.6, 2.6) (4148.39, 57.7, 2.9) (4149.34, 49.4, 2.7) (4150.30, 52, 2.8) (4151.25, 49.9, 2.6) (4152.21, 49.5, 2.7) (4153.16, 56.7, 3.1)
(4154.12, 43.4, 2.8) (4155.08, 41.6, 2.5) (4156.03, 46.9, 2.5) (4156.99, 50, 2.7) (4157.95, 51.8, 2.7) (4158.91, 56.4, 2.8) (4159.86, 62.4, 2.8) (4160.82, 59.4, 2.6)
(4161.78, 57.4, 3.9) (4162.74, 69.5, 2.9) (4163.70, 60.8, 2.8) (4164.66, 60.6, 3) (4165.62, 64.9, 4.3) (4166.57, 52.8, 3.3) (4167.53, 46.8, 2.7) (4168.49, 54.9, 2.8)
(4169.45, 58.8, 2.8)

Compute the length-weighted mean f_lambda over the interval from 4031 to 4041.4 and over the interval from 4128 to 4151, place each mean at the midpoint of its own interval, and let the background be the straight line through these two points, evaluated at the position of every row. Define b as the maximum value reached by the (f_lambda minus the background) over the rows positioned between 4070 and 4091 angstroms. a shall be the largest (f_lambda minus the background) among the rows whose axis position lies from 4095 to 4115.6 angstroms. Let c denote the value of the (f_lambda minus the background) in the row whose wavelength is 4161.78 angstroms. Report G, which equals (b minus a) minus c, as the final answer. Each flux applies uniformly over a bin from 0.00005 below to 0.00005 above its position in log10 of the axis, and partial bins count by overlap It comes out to 9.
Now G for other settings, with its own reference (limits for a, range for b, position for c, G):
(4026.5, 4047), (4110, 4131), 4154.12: 6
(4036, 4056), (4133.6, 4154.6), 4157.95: -6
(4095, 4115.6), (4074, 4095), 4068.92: 3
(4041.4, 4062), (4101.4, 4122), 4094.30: -5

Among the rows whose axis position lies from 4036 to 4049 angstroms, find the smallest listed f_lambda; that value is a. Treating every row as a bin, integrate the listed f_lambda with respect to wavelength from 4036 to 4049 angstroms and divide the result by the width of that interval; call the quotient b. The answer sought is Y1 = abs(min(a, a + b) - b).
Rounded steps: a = 17.3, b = 47.5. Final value 30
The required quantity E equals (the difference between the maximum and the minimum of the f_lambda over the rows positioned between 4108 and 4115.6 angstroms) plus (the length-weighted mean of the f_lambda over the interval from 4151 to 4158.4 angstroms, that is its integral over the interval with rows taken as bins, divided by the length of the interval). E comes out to 57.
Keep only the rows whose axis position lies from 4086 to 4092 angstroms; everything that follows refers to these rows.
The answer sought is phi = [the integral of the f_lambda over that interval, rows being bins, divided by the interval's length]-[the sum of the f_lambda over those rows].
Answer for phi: -350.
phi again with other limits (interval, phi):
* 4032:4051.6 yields -937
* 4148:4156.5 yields -397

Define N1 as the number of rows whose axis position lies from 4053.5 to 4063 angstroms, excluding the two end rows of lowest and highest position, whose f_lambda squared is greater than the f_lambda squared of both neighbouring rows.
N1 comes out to 3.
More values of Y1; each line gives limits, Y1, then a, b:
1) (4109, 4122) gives 7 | 49.2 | 56.7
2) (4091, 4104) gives 18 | 36.2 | 54.0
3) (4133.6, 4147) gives 24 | 27.3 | 51.4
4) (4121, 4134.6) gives 16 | 37.4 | 53.7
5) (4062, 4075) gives 20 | 23.6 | 44.0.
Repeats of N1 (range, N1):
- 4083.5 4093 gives 2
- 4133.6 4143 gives 1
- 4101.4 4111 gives 2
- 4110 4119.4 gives 2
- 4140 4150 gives 2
